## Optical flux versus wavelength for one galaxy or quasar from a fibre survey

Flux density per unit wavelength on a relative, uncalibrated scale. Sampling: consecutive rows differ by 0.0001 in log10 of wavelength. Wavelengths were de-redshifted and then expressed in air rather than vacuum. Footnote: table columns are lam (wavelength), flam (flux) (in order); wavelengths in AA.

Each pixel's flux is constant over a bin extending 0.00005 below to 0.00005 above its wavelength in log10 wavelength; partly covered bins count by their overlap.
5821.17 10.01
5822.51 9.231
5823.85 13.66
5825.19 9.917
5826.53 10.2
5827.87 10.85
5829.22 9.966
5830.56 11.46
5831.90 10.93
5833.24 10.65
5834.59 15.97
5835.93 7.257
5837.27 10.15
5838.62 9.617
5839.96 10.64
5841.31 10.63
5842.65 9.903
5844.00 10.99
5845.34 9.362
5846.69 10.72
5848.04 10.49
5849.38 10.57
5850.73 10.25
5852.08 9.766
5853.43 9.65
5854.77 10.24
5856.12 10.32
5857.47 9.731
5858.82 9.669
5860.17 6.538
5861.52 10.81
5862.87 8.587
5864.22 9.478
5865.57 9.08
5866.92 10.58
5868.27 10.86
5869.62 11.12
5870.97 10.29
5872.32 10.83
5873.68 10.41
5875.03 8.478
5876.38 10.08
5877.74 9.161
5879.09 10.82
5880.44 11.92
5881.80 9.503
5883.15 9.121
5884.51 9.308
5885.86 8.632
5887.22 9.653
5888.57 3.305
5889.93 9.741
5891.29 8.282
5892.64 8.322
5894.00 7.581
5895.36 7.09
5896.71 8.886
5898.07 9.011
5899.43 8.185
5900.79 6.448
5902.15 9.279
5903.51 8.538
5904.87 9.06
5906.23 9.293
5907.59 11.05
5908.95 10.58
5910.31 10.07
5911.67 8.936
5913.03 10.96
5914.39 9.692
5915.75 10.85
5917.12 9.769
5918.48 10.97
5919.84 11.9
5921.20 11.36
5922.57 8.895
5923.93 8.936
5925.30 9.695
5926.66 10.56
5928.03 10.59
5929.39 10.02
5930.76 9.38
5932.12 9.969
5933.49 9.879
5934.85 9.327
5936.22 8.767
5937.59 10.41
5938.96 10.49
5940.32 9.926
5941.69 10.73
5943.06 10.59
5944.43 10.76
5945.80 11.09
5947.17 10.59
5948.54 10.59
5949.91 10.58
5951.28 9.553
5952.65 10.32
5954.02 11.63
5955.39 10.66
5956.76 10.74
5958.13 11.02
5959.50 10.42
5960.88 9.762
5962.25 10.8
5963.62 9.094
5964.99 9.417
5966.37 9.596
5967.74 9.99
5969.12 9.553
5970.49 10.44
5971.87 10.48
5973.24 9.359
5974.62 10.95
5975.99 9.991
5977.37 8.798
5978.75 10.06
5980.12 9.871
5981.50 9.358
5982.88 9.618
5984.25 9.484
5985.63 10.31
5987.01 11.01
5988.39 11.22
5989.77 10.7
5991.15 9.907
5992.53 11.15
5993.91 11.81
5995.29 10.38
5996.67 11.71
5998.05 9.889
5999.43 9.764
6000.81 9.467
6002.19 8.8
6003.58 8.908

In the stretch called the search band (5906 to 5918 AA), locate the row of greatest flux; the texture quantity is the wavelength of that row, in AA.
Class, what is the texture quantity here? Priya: 5907.59 AA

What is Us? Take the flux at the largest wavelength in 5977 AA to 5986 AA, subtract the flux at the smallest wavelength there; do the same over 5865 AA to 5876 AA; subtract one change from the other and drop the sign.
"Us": 2.11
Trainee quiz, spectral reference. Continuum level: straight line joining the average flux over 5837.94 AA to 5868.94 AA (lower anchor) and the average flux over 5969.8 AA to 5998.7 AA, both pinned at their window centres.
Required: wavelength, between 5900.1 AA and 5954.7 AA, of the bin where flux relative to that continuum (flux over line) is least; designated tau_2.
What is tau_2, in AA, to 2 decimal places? 5900.79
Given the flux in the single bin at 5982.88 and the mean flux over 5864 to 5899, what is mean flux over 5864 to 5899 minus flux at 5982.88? -0.3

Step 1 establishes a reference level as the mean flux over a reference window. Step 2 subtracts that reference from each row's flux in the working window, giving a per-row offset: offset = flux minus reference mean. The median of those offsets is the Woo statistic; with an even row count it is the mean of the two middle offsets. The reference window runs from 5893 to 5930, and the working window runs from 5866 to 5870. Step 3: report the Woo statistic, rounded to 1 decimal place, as 1.3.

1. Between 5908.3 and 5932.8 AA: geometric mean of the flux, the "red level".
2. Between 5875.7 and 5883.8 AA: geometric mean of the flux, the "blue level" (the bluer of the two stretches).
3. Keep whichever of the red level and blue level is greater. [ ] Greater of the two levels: 10.1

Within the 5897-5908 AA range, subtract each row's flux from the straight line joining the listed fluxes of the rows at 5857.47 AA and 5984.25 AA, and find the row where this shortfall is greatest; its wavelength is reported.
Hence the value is 5900.79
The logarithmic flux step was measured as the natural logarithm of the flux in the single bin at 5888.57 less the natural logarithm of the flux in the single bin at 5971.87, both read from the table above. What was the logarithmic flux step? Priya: -1.15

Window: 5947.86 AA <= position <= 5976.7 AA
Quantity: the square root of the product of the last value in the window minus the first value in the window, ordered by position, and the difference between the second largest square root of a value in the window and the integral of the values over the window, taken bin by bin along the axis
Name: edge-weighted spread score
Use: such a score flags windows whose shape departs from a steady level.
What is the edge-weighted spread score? 13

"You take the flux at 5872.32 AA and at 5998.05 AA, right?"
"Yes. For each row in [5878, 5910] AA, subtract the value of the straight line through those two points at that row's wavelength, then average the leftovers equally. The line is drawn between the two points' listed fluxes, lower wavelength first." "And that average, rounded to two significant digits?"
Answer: -1.8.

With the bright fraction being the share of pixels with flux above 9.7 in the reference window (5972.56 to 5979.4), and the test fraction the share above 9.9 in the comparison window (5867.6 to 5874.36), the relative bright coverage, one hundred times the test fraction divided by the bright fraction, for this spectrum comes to 167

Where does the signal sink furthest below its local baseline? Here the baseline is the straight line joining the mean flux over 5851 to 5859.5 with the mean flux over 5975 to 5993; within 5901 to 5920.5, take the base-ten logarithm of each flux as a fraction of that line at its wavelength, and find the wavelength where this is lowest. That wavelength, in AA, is 5903.51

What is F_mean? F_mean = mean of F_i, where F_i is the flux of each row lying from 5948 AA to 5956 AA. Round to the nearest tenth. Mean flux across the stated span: 10.6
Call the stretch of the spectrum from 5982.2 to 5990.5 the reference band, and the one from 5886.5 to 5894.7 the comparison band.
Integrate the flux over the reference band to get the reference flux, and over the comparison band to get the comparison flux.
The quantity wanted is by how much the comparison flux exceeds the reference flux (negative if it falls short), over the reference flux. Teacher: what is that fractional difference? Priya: -0.26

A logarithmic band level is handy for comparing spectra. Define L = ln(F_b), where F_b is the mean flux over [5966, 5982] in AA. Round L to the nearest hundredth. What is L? 2.29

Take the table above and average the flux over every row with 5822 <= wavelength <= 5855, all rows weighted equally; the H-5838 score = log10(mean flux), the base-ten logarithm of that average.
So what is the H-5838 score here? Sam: 1.02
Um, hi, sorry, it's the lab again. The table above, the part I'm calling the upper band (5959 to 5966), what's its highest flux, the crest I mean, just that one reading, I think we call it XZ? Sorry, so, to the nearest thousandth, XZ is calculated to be 10.800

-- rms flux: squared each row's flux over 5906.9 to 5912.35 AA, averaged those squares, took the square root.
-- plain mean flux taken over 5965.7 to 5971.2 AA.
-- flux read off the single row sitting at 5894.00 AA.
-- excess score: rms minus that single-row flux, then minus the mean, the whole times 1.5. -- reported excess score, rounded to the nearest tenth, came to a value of -10.9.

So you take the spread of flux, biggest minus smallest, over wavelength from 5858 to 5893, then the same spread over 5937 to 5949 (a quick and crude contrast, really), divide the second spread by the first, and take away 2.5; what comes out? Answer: -2.4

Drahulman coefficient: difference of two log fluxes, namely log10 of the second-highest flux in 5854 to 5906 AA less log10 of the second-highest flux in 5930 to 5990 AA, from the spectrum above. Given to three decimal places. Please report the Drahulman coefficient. -0.004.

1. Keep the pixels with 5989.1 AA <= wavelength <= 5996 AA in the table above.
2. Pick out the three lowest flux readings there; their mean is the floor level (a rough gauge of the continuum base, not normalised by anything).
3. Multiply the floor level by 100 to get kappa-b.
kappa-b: 1033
